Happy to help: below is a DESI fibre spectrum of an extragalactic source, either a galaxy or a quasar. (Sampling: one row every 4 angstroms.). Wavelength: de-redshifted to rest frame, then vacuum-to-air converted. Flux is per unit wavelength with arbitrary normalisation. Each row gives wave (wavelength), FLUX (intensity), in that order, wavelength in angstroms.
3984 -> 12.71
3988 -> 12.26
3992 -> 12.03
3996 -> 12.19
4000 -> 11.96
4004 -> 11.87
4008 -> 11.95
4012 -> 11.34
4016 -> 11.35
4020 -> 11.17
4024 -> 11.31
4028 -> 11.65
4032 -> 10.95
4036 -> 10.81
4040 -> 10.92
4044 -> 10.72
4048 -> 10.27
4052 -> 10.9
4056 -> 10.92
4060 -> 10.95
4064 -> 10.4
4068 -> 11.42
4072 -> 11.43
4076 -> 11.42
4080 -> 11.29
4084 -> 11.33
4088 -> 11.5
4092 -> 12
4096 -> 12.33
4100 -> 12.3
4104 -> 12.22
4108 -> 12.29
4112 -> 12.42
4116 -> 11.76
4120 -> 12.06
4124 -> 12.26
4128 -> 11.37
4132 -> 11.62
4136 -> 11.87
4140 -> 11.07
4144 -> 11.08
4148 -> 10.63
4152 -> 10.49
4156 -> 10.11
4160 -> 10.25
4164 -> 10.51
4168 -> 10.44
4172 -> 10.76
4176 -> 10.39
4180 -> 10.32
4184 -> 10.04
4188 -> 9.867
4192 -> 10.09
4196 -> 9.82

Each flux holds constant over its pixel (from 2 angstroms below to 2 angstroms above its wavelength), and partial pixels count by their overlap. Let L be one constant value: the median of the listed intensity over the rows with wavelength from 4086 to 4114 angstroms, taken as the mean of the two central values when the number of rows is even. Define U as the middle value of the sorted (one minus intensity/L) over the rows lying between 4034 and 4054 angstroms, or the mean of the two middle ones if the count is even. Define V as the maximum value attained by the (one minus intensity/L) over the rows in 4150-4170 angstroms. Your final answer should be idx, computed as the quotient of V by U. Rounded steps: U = 0.12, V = 0.18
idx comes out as 1.5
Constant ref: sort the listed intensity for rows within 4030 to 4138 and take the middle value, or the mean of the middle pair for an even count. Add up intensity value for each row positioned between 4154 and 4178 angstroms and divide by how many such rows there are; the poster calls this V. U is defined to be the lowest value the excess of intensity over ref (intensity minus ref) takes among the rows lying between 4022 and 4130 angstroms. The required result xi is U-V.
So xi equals -11.6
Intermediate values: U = -1.15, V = 10.4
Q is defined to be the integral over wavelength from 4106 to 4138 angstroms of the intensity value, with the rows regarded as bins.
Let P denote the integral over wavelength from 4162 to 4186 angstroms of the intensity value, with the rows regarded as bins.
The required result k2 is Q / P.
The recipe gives 1.5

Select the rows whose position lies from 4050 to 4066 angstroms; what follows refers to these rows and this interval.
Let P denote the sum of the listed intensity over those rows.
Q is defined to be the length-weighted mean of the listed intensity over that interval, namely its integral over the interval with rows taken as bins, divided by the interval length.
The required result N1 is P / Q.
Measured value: 4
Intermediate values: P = 43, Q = 10.8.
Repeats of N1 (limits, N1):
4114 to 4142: 7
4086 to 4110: 6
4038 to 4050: 3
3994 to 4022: 7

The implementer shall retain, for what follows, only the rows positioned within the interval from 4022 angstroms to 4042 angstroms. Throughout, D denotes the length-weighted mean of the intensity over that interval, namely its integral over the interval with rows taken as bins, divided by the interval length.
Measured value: 11.1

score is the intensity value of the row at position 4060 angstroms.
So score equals 10.95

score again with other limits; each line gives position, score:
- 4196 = 9.82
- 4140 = 11.07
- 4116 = 11.76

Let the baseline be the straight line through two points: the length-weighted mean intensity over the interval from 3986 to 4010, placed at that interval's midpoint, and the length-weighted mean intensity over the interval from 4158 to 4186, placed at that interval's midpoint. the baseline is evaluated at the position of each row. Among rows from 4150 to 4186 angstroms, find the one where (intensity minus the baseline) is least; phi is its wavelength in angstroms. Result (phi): 4156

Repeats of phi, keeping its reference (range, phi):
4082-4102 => 4084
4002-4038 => 4036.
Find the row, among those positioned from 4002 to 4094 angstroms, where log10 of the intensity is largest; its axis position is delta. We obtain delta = 4092 angstroms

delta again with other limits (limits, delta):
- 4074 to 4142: 4112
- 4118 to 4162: 4124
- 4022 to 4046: 4028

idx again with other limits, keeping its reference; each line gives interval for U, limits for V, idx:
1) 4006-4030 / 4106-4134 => 1.0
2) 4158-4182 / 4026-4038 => 0.8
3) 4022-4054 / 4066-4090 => 0.7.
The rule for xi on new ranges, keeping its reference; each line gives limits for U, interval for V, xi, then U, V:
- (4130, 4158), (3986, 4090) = -12.6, -1.31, 11.3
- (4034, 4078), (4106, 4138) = -13.1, -1.15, 12.0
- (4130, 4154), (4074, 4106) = -12.7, -0.93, 11.8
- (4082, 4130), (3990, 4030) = -11.8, -0.09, 11.7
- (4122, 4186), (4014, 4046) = -12.5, -1.38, 11.1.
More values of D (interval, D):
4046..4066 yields 10.7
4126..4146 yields 11.4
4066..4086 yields 11.4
